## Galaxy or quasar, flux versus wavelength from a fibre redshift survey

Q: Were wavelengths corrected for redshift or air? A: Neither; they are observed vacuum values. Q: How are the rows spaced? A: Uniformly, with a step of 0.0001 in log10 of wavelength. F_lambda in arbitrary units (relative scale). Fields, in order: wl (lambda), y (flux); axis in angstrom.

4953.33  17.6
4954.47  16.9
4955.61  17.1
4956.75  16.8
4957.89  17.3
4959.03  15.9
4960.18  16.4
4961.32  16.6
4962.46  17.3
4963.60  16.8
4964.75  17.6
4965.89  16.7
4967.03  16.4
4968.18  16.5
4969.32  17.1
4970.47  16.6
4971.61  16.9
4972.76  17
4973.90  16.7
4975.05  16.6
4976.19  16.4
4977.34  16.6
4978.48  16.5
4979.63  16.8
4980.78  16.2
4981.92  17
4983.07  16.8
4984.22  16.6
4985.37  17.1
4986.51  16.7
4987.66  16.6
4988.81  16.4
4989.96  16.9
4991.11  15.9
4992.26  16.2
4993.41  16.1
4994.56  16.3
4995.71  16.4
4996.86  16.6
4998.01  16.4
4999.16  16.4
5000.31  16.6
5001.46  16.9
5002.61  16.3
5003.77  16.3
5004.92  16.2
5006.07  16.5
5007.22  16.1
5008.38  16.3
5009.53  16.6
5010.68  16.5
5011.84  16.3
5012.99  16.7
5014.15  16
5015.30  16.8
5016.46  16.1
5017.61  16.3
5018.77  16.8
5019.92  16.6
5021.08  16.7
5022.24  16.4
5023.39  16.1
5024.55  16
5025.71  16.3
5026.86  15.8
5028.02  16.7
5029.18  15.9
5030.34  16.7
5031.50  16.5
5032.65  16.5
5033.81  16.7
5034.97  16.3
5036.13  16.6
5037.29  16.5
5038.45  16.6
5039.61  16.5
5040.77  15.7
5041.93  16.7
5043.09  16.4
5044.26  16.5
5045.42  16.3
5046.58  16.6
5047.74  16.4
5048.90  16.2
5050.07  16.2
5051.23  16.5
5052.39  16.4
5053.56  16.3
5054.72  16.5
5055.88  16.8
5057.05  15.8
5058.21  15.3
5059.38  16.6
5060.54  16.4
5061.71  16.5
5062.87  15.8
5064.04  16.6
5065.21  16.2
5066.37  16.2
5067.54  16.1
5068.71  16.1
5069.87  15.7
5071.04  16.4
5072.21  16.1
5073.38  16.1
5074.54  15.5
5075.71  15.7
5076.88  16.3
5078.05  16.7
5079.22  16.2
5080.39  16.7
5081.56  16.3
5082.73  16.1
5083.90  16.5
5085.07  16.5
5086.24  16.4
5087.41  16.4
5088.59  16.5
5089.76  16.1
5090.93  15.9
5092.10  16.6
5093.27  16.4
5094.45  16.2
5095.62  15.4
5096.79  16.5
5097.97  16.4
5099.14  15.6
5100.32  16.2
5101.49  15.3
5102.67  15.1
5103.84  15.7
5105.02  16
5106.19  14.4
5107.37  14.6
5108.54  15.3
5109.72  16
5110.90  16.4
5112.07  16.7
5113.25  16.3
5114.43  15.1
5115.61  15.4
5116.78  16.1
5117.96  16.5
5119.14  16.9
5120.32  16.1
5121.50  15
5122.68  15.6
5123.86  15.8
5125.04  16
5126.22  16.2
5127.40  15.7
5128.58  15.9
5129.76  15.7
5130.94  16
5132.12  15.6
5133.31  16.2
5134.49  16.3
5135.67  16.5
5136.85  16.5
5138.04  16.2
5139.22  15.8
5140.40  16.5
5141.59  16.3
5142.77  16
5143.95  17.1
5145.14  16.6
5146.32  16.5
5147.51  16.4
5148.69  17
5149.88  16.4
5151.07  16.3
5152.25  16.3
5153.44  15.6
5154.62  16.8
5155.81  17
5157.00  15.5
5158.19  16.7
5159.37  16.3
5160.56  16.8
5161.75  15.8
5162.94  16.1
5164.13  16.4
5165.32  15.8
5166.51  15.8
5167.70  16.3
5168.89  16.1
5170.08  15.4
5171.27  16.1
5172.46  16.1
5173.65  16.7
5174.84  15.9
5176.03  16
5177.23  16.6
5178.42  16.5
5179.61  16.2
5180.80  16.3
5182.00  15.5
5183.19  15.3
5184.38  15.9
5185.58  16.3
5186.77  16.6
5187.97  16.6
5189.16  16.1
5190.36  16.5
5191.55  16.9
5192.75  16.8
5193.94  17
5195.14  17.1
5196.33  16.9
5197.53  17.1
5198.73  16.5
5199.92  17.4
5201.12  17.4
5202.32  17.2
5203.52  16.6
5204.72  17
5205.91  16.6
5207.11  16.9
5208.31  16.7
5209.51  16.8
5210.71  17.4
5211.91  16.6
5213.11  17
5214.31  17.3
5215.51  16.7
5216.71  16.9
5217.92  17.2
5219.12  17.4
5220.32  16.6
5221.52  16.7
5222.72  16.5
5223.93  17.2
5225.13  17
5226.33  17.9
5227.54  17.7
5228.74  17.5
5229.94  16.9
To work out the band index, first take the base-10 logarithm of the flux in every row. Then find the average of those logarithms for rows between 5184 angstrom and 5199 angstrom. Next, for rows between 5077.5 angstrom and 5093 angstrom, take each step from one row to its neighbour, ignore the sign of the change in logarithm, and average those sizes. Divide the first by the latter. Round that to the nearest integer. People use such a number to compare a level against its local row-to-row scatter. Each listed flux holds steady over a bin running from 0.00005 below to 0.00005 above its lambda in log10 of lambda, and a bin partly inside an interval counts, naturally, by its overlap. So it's 157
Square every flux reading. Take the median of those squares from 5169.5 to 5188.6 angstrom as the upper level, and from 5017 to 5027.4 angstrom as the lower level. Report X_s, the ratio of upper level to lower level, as 0.98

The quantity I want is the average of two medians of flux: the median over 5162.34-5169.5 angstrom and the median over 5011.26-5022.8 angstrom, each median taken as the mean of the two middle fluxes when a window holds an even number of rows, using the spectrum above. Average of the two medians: 16.3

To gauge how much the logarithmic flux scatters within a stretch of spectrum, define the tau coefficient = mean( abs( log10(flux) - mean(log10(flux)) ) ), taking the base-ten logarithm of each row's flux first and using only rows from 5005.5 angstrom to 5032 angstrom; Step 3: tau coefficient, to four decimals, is 0.0068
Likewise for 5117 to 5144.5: 0.0095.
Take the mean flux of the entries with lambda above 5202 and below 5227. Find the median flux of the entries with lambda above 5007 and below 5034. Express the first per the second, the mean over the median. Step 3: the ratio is 1.03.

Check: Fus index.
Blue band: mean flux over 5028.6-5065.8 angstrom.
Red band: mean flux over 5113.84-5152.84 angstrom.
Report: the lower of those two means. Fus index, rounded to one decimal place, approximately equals 16.1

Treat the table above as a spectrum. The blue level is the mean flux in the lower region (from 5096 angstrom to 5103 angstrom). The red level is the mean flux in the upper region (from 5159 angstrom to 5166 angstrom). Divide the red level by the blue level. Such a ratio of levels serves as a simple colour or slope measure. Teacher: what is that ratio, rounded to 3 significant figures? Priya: 1.02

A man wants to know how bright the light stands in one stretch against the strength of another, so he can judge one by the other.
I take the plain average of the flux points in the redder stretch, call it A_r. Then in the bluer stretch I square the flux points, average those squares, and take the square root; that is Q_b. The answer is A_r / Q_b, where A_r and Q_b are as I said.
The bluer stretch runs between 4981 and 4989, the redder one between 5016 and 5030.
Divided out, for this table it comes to 0.97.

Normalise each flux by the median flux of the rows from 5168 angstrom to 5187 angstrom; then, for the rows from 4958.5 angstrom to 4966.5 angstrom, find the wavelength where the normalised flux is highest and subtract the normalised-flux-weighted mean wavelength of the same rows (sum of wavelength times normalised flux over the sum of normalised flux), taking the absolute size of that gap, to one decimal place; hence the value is 2.2 angstrom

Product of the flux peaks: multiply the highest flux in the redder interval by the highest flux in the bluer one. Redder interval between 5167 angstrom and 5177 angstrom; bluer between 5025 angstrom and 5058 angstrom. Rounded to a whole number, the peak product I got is 281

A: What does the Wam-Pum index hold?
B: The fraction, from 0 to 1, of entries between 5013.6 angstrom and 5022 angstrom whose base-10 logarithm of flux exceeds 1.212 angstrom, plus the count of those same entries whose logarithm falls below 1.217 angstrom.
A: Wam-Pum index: 3.7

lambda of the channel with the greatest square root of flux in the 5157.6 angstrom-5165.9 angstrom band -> 5160.56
